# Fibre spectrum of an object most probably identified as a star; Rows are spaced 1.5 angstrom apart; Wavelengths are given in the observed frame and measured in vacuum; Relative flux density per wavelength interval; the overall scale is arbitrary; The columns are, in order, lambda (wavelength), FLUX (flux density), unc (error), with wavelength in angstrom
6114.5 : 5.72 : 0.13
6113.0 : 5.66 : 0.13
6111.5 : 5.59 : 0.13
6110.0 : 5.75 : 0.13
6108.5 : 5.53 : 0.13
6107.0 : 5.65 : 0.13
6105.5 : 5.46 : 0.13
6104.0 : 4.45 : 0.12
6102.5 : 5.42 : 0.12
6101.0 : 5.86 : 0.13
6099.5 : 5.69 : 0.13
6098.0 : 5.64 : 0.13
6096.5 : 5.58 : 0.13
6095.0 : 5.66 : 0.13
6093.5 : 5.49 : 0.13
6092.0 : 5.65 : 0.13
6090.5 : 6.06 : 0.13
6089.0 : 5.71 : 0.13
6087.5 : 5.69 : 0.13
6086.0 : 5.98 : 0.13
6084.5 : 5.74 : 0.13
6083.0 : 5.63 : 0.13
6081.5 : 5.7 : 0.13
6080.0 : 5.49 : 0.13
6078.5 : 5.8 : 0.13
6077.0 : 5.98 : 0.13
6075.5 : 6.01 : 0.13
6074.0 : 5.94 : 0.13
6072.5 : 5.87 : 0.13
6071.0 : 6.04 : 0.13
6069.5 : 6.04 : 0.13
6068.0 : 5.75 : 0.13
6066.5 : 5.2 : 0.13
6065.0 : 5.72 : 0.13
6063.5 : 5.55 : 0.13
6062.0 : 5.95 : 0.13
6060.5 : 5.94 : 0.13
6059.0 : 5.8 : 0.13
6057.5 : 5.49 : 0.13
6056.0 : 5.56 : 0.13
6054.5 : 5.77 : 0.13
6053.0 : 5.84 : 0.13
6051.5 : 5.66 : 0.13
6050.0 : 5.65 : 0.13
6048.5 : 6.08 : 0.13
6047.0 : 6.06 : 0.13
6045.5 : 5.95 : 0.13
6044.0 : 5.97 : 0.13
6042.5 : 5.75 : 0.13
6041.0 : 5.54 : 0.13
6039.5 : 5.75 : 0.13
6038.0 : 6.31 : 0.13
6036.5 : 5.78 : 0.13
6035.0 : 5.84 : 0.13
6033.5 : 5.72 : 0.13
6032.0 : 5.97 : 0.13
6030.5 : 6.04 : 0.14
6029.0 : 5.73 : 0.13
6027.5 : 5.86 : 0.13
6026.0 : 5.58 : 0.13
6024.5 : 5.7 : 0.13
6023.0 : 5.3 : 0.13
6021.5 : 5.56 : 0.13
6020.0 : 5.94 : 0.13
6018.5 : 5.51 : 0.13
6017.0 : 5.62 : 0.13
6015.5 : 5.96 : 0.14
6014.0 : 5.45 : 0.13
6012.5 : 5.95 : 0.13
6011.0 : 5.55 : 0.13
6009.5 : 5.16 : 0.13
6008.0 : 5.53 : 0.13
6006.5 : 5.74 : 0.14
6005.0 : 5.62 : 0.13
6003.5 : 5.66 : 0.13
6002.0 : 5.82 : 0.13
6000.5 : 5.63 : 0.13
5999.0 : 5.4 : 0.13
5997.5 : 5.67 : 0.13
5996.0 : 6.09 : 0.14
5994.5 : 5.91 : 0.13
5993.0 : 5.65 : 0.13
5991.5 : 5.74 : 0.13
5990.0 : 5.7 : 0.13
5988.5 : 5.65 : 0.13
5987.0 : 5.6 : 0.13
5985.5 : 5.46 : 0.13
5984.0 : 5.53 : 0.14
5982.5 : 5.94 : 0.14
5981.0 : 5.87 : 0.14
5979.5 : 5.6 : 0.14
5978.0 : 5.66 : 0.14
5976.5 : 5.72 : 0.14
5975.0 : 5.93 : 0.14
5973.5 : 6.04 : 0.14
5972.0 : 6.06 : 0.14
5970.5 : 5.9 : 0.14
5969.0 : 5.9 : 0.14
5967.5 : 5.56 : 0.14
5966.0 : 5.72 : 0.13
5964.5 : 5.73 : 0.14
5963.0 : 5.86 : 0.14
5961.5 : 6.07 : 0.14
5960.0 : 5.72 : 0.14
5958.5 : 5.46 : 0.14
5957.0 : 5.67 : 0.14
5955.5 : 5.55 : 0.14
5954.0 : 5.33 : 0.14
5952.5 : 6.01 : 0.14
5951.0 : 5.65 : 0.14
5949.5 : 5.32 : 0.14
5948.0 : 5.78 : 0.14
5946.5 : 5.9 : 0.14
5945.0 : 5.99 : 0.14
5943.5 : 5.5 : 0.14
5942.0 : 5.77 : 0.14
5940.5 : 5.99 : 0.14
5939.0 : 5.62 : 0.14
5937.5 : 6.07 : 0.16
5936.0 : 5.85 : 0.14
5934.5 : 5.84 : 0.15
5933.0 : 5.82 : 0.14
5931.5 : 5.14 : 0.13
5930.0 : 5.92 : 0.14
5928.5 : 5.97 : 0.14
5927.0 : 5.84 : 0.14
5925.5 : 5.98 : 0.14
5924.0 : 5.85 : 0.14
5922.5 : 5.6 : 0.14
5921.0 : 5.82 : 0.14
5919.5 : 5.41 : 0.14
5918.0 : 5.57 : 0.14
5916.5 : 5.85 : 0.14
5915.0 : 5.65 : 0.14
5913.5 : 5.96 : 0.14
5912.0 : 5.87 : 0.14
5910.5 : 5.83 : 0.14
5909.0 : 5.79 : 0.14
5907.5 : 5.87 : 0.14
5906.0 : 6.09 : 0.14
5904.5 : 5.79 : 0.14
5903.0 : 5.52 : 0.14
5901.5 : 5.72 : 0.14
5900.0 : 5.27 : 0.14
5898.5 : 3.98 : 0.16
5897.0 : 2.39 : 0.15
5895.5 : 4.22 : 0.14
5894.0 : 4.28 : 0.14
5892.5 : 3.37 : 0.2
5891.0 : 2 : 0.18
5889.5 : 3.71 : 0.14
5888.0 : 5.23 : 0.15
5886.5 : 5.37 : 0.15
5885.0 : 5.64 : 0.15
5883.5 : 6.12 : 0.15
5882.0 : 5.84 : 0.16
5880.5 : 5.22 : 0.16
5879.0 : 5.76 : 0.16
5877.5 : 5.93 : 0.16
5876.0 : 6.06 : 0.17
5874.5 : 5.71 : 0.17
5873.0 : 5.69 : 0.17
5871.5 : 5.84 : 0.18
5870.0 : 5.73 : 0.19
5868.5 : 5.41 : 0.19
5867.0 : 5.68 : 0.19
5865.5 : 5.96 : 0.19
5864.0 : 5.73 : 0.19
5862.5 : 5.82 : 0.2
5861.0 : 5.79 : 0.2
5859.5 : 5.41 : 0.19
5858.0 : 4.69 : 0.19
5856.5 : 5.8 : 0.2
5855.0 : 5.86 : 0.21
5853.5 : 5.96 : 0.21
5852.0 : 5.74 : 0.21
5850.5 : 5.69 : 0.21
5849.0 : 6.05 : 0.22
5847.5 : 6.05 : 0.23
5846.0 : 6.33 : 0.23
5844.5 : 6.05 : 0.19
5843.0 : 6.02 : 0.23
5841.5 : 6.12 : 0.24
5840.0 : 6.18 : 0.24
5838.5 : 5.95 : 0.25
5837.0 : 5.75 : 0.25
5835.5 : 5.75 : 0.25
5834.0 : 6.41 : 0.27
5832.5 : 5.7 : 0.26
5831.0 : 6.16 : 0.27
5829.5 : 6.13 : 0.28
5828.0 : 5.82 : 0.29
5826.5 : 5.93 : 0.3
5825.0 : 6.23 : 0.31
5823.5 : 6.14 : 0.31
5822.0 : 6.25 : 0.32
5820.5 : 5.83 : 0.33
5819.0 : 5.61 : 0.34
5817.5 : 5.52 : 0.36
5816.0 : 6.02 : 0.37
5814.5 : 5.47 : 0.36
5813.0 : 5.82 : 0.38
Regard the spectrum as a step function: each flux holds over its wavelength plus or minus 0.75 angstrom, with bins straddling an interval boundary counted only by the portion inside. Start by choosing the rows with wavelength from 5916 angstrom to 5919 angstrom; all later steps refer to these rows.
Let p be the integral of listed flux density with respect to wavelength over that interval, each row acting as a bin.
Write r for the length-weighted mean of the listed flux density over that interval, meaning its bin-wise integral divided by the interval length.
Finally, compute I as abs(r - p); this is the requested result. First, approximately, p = 17.0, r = 5.67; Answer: 11.3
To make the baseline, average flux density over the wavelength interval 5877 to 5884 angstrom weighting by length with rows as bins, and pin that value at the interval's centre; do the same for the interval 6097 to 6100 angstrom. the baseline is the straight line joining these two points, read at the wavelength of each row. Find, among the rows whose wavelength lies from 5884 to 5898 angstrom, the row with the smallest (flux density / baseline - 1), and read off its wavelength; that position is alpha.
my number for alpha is 5891.0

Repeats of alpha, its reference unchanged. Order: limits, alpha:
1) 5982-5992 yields 5985.5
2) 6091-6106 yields 6104.0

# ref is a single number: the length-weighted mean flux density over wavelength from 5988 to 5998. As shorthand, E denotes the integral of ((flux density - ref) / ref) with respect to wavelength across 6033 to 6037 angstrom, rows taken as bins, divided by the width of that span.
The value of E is 0.00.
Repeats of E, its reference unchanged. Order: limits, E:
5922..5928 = 0.01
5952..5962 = -0.02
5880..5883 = -0.03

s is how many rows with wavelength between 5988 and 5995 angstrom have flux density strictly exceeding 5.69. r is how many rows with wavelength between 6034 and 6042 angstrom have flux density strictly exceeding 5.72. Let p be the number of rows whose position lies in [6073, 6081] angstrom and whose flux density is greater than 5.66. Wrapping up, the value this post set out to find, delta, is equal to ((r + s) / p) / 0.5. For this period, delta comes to 3.5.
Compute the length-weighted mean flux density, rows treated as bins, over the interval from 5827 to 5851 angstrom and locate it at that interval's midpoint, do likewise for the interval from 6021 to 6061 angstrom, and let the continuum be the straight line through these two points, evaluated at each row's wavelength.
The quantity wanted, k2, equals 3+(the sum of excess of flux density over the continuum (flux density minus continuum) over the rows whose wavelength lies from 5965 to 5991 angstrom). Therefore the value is 1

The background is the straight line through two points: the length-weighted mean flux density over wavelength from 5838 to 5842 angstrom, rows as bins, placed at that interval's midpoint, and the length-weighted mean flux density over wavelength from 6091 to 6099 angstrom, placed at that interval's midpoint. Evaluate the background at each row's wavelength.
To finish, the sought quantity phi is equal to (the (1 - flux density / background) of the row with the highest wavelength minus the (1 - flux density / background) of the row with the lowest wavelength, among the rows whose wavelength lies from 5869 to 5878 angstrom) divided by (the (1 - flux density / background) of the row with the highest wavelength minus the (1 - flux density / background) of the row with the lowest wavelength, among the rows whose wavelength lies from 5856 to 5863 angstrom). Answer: 7.0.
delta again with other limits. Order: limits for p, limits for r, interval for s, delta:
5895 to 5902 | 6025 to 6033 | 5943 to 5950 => 14.0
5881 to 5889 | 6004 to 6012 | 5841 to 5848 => 6.0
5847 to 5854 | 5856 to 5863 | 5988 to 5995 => 2.4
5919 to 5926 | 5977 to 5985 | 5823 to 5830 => 4.7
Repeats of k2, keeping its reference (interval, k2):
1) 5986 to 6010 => 0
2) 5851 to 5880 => -2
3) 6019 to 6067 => 3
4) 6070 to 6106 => 2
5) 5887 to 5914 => -17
